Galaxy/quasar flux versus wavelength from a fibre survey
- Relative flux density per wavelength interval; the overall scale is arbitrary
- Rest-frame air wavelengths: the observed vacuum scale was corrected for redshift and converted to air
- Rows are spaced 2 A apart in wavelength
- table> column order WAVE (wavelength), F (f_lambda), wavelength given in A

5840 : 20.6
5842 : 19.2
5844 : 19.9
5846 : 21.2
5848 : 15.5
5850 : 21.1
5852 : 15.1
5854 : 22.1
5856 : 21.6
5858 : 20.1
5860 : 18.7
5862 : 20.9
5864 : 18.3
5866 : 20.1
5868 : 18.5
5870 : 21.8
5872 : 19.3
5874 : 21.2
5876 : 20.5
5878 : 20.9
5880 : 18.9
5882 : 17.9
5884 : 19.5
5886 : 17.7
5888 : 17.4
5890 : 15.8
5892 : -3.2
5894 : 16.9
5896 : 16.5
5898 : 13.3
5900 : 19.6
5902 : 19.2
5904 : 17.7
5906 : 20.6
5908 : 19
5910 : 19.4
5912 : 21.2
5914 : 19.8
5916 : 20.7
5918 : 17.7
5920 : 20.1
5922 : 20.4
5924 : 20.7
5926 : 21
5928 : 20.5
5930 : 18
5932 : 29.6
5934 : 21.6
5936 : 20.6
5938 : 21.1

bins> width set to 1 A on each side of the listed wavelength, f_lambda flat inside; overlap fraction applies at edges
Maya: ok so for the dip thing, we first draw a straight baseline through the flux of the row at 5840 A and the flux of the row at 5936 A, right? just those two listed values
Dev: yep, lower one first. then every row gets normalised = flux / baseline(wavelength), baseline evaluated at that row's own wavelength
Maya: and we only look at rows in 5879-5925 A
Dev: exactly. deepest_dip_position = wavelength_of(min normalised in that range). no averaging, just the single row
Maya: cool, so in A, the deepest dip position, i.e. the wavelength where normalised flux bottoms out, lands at 5892 A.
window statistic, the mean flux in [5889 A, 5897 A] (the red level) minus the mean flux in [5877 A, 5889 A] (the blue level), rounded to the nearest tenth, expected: -7.2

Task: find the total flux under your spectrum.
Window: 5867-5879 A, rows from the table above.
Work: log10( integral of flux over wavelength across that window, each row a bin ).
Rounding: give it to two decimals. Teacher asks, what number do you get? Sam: 2.39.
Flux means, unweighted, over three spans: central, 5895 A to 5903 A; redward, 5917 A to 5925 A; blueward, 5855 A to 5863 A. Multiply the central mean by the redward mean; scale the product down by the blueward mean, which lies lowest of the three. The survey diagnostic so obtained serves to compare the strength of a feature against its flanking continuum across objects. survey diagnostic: 17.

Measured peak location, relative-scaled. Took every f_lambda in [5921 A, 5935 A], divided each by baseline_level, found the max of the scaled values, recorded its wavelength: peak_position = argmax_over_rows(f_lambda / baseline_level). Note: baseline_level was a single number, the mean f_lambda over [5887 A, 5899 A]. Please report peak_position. 5932 A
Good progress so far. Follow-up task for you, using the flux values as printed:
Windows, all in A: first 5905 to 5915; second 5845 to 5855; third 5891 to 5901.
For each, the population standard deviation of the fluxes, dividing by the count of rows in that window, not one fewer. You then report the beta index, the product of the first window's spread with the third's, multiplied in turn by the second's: 20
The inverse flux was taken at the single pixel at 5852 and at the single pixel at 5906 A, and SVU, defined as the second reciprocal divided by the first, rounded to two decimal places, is 0.73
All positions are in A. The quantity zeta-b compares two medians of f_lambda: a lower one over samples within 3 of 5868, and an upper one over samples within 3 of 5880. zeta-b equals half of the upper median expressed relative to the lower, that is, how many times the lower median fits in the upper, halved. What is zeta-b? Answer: 0.470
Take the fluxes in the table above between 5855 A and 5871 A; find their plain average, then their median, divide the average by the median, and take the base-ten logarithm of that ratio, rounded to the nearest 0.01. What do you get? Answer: 0.00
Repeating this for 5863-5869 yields 0.01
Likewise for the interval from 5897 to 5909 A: -0.02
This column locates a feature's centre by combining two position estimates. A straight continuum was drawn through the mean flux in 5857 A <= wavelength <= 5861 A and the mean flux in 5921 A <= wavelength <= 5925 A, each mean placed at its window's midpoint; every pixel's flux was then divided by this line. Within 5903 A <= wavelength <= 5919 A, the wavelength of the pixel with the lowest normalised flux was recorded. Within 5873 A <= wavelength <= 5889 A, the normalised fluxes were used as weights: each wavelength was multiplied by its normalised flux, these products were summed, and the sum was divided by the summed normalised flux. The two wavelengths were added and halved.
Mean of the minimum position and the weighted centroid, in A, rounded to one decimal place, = 5899.3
